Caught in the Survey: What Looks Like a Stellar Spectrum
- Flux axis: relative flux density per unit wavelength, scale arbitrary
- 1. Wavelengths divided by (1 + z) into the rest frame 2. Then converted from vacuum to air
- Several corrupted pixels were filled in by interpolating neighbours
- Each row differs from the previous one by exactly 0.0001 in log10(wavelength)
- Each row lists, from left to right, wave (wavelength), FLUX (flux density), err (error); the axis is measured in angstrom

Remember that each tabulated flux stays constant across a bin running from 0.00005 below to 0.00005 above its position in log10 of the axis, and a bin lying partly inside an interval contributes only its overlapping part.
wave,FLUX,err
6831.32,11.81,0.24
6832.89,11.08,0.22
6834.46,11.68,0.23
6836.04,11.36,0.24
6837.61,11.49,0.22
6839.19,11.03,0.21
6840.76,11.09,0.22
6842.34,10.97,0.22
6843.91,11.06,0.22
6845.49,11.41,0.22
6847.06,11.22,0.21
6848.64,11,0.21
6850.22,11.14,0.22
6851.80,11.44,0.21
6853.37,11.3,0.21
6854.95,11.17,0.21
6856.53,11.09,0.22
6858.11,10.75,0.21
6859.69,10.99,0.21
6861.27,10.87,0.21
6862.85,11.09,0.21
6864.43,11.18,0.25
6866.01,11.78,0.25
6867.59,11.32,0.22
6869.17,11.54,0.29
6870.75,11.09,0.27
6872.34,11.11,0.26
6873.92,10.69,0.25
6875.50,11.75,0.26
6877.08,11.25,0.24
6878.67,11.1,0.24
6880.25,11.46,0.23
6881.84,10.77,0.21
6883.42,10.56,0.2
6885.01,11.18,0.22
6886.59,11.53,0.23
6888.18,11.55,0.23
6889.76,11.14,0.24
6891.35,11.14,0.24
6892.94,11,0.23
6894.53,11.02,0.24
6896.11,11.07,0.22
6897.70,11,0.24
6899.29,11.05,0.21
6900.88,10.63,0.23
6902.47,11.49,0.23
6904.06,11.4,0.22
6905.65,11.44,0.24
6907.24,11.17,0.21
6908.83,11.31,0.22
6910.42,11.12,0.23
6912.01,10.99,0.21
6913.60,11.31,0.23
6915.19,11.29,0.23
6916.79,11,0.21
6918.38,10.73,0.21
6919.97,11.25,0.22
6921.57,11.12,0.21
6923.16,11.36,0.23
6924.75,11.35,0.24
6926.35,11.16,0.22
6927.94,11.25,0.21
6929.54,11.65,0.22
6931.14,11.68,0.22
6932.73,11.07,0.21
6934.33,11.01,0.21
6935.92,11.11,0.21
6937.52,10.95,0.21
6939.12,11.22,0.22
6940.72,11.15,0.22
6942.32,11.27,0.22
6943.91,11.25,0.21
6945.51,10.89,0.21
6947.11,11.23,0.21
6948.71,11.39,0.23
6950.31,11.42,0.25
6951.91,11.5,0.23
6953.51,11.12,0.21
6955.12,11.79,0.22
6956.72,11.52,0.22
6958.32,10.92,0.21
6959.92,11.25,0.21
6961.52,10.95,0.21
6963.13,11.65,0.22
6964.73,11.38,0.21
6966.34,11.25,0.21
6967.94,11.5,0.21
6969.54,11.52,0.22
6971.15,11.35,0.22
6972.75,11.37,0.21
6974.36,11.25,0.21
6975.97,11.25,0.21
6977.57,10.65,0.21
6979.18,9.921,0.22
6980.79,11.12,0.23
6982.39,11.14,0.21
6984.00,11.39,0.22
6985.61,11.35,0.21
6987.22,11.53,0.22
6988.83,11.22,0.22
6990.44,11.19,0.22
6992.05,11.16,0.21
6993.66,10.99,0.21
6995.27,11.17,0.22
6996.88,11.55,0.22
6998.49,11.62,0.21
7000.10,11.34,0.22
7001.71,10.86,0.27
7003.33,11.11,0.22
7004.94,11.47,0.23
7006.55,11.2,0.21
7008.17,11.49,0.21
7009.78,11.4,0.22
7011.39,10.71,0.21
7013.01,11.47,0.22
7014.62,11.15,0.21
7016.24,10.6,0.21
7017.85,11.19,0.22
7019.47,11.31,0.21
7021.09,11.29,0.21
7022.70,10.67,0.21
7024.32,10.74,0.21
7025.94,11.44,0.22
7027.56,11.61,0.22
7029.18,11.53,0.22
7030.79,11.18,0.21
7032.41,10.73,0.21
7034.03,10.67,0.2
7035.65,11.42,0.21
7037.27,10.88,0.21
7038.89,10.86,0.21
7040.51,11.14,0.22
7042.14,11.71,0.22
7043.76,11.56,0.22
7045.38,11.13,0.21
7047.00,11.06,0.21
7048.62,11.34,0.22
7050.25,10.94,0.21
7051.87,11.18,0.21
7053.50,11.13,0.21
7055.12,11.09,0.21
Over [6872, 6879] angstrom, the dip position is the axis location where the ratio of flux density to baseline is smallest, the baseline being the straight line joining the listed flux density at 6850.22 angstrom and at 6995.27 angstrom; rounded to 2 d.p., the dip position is 6873.92 angstrom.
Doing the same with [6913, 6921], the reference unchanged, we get 6918.38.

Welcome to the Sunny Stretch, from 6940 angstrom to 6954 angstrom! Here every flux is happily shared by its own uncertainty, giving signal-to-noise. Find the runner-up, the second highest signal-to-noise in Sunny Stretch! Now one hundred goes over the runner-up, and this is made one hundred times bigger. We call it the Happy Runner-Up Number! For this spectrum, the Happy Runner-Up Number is 187.0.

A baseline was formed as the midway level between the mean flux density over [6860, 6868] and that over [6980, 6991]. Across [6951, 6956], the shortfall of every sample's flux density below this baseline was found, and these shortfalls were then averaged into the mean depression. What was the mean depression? -0.21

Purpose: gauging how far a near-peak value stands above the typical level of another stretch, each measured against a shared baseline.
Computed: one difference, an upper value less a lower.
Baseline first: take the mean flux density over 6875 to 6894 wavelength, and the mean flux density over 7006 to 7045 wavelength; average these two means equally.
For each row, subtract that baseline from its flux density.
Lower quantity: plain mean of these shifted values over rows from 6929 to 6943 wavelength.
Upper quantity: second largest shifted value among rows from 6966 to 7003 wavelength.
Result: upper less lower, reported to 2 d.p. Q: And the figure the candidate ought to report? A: 0.32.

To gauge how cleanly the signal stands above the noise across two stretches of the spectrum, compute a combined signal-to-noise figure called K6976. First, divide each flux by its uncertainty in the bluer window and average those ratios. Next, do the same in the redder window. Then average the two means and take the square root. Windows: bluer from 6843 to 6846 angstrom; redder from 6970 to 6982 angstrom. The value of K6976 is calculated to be 7.14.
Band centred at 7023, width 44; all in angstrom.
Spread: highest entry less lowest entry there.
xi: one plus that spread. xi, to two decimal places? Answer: 2.11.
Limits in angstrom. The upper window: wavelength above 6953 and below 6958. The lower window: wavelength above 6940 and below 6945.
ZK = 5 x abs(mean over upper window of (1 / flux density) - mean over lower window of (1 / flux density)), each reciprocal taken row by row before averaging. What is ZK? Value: 0.010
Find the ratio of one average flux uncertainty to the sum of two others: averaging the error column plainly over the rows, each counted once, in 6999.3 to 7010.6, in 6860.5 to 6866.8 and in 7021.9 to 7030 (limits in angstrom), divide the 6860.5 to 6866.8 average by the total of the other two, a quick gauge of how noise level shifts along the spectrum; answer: 0.521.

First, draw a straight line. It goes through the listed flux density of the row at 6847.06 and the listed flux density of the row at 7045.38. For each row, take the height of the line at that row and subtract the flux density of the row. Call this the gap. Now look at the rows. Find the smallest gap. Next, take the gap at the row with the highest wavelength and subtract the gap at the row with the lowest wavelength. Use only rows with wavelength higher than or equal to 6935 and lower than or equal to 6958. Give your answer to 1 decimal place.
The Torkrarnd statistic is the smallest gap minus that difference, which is -0.2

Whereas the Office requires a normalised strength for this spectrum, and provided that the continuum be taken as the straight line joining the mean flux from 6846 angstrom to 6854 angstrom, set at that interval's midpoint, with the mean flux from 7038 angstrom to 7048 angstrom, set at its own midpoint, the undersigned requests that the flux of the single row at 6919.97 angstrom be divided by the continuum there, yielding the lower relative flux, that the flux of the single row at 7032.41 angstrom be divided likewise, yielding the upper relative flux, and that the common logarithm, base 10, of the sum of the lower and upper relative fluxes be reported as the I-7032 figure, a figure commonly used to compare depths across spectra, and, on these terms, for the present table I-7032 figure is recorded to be 0.291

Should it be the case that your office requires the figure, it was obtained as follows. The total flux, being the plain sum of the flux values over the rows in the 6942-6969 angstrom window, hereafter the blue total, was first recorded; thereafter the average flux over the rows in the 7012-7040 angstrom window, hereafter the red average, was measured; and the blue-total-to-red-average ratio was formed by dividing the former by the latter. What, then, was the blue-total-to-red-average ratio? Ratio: 17.32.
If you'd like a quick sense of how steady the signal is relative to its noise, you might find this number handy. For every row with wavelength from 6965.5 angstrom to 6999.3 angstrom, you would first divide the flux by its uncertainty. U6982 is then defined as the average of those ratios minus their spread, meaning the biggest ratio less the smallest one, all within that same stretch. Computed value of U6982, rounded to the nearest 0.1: 41.9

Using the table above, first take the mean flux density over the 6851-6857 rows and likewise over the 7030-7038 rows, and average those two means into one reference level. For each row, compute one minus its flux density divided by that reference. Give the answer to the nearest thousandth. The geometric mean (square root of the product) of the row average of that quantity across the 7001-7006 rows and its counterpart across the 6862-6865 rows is 0.002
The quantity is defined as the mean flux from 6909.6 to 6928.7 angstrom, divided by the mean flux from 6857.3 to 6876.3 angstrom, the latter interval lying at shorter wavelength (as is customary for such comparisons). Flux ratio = 0.998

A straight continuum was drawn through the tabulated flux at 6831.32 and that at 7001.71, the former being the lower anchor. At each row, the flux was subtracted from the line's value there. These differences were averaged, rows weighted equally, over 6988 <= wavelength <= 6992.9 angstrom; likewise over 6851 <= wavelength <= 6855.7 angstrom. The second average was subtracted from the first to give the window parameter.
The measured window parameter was -0.65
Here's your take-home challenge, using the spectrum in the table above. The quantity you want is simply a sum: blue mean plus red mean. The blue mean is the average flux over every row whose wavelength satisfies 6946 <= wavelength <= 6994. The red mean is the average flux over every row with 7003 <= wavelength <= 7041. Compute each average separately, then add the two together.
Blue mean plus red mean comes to 22.4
